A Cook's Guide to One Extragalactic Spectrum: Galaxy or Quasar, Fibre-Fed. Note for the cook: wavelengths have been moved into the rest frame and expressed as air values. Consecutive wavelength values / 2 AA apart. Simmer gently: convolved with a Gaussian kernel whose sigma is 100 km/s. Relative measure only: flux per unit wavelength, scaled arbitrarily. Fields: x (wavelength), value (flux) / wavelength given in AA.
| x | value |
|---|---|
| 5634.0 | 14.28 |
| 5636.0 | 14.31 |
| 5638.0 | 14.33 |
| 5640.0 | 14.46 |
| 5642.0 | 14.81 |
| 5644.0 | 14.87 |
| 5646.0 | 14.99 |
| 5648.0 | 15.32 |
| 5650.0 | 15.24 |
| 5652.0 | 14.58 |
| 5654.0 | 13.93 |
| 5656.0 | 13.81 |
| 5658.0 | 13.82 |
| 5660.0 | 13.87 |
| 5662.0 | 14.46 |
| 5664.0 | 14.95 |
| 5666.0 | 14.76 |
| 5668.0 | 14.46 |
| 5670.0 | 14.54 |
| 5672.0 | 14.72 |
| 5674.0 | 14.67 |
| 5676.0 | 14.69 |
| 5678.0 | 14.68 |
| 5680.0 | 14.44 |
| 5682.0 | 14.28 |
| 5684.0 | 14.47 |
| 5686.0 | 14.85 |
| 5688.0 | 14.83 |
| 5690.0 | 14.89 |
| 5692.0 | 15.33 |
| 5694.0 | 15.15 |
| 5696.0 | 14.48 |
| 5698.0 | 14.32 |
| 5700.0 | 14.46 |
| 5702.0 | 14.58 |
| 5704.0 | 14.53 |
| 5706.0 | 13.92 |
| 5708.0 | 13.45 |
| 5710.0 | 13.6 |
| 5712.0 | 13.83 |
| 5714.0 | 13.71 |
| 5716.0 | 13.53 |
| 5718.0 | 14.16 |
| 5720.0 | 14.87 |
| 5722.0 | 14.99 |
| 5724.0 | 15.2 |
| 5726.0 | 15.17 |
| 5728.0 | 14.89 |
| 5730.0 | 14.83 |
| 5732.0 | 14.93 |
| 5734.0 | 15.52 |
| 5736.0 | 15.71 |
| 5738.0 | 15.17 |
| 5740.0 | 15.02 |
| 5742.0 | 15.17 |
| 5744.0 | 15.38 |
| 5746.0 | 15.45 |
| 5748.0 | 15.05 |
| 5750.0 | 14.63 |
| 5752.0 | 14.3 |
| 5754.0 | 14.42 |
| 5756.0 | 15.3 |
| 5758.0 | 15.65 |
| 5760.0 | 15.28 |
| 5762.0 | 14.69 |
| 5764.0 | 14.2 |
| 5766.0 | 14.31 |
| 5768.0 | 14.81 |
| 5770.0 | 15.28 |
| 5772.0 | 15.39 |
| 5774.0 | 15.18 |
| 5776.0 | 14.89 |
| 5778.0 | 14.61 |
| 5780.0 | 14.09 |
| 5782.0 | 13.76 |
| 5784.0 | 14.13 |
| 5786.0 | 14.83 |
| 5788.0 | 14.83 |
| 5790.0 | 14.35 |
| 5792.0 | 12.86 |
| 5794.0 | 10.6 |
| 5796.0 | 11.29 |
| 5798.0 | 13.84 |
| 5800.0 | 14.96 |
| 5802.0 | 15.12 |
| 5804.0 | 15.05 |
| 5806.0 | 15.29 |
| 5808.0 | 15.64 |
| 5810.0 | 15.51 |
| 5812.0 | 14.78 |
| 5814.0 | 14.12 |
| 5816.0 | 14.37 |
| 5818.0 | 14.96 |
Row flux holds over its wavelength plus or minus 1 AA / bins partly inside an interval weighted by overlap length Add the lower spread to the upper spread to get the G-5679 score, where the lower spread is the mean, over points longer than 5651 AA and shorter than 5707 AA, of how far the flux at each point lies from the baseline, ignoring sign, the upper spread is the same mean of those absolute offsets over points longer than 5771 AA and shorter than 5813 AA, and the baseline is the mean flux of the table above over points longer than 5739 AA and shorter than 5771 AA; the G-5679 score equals 1.32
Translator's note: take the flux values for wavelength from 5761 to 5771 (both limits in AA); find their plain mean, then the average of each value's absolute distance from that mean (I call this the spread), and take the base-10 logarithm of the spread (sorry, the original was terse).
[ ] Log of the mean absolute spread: -0.49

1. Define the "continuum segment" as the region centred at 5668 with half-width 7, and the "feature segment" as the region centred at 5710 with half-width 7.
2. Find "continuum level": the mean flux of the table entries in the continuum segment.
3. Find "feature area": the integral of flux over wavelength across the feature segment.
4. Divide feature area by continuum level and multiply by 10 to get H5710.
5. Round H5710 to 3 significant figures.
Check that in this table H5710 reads 132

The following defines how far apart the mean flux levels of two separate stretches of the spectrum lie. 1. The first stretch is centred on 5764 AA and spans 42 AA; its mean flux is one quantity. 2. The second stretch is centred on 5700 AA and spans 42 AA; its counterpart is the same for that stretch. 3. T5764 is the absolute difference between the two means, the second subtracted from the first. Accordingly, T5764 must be 0.43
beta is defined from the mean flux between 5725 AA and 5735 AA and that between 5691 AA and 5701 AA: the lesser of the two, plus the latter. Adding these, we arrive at 29.50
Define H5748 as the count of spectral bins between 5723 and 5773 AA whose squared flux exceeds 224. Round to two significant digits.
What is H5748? 15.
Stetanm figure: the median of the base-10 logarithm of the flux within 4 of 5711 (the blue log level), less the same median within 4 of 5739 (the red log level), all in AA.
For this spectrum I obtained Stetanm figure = -0.046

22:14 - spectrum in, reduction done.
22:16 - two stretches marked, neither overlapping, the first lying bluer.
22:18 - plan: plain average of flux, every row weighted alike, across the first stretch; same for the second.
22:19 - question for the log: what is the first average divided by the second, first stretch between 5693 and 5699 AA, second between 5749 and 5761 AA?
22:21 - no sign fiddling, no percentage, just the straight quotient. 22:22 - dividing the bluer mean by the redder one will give 0.98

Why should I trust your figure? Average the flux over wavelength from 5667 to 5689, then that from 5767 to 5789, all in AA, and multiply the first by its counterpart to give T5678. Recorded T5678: 215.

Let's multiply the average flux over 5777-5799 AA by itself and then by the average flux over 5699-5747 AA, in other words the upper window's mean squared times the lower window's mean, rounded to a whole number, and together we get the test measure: 2698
